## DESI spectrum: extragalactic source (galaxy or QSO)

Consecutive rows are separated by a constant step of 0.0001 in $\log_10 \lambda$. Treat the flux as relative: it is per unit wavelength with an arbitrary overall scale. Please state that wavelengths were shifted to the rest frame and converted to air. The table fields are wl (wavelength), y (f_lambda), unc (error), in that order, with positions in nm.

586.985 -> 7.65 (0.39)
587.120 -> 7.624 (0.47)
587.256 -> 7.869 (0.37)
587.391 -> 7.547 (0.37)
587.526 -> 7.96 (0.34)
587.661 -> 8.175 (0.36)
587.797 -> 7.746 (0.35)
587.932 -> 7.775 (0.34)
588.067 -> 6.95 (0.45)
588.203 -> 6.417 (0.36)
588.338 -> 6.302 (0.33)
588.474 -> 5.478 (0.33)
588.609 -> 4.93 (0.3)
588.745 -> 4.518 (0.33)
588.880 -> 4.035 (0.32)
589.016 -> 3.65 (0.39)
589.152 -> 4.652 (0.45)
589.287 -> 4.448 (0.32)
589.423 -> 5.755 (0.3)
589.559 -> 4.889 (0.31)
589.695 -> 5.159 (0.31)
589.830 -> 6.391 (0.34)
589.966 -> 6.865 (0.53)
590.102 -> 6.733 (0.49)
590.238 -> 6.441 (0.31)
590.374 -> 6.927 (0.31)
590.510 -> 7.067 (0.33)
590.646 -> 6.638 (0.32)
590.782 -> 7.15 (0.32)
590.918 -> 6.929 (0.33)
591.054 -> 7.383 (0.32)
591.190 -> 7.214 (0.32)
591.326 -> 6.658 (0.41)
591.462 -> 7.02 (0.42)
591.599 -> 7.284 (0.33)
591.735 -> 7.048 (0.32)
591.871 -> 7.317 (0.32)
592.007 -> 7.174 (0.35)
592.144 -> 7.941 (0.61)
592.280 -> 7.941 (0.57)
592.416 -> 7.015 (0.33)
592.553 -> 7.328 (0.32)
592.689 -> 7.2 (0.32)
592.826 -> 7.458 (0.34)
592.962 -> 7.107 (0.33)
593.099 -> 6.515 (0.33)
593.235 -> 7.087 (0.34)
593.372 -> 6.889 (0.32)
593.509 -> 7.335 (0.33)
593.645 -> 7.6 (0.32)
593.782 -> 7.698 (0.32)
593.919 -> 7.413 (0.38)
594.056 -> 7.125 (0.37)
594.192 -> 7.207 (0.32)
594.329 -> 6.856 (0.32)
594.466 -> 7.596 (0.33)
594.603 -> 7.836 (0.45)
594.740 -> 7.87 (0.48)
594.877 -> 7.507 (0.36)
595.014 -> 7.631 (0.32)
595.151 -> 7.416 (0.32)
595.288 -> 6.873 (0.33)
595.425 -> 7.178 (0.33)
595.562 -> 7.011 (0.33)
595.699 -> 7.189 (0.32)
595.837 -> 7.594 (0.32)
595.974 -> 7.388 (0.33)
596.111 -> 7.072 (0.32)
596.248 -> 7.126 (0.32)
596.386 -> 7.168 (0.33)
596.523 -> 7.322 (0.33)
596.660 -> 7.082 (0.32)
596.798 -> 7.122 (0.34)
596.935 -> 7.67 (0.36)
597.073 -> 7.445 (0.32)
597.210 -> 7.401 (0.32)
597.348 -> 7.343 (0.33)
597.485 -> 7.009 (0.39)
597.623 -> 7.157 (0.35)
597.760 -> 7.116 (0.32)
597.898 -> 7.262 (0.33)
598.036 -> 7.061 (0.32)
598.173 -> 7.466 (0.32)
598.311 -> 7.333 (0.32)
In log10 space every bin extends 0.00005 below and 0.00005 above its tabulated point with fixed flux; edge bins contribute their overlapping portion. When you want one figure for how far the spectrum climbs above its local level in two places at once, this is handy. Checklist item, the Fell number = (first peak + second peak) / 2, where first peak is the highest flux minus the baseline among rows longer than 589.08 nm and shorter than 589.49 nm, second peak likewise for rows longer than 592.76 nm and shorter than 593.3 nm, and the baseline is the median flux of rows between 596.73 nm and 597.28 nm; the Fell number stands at -0.82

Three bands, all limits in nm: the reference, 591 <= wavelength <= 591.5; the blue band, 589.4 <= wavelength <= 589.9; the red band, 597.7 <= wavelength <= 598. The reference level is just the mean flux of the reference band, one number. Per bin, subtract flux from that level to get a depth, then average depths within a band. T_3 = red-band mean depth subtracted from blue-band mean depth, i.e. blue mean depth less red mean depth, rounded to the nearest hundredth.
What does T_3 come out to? 1.64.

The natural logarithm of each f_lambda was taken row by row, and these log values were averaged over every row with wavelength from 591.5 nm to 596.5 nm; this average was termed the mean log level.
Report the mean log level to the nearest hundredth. 1.99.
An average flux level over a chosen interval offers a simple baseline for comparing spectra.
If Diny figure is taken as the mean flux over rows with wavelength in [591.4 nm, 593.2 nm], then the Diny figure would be 7.3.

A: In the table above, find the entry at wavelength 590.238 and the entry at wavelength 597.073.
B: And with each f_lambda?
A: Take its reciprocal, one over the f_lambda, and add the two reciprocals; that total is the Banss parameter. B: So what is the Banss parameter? 0.290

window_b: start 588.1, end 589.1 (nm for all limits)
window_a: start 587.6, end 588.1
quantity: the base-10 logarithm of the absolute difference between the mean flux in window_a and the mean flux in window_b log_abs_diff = 0.42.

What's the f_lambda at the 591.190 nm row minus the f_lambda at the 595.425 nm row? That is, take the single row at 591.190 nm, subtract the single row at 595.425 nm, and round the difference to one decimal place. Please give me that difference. 0.0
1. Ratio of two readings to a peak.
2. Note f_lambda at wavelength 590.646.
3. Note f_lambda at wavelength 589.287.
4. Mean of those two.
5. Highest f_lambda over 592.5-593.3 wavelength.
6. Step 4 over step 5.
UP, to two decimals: 0.74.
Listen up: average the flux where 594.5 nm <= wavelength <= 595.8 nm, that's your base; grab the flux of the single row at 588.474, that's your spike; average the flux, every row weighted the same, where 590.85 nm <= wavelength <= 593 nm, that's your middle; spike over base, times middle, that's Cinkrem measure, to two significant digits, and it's 5.4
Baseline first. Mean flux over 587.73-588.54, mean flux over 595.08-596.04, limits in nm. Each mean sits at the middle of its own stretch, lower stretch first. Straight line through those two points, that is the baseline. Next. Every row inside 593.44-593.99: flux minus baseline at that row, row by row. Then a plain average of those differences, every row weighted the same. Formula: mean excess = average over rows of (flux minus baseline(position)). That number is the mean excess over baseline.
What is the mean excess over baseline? 0.4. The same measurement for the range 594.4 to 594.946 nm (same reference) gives 0.5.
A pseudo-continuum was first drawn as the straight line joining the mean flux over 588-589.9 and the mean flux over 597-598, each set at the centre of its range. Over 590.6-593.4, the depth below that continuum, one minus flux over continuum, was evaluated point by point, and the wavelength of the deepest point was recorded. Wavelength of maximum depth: 593.099 nm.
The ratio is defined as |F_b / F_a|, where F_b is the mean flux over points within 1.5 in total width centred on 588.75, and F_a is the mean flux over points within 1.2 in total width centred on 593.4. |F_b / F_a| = 0.72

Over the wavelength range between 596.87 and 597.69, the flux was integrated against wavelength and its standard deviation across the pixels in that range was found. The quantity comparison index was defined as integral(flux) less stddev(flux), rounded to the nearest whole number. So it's 6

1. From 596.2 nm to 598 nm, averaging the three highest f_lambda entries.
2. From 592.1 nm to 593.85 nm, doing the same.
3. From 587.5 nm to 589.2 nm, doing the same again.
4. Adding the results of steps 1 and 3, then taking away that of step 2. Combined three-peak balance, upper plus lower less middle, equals 7.62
